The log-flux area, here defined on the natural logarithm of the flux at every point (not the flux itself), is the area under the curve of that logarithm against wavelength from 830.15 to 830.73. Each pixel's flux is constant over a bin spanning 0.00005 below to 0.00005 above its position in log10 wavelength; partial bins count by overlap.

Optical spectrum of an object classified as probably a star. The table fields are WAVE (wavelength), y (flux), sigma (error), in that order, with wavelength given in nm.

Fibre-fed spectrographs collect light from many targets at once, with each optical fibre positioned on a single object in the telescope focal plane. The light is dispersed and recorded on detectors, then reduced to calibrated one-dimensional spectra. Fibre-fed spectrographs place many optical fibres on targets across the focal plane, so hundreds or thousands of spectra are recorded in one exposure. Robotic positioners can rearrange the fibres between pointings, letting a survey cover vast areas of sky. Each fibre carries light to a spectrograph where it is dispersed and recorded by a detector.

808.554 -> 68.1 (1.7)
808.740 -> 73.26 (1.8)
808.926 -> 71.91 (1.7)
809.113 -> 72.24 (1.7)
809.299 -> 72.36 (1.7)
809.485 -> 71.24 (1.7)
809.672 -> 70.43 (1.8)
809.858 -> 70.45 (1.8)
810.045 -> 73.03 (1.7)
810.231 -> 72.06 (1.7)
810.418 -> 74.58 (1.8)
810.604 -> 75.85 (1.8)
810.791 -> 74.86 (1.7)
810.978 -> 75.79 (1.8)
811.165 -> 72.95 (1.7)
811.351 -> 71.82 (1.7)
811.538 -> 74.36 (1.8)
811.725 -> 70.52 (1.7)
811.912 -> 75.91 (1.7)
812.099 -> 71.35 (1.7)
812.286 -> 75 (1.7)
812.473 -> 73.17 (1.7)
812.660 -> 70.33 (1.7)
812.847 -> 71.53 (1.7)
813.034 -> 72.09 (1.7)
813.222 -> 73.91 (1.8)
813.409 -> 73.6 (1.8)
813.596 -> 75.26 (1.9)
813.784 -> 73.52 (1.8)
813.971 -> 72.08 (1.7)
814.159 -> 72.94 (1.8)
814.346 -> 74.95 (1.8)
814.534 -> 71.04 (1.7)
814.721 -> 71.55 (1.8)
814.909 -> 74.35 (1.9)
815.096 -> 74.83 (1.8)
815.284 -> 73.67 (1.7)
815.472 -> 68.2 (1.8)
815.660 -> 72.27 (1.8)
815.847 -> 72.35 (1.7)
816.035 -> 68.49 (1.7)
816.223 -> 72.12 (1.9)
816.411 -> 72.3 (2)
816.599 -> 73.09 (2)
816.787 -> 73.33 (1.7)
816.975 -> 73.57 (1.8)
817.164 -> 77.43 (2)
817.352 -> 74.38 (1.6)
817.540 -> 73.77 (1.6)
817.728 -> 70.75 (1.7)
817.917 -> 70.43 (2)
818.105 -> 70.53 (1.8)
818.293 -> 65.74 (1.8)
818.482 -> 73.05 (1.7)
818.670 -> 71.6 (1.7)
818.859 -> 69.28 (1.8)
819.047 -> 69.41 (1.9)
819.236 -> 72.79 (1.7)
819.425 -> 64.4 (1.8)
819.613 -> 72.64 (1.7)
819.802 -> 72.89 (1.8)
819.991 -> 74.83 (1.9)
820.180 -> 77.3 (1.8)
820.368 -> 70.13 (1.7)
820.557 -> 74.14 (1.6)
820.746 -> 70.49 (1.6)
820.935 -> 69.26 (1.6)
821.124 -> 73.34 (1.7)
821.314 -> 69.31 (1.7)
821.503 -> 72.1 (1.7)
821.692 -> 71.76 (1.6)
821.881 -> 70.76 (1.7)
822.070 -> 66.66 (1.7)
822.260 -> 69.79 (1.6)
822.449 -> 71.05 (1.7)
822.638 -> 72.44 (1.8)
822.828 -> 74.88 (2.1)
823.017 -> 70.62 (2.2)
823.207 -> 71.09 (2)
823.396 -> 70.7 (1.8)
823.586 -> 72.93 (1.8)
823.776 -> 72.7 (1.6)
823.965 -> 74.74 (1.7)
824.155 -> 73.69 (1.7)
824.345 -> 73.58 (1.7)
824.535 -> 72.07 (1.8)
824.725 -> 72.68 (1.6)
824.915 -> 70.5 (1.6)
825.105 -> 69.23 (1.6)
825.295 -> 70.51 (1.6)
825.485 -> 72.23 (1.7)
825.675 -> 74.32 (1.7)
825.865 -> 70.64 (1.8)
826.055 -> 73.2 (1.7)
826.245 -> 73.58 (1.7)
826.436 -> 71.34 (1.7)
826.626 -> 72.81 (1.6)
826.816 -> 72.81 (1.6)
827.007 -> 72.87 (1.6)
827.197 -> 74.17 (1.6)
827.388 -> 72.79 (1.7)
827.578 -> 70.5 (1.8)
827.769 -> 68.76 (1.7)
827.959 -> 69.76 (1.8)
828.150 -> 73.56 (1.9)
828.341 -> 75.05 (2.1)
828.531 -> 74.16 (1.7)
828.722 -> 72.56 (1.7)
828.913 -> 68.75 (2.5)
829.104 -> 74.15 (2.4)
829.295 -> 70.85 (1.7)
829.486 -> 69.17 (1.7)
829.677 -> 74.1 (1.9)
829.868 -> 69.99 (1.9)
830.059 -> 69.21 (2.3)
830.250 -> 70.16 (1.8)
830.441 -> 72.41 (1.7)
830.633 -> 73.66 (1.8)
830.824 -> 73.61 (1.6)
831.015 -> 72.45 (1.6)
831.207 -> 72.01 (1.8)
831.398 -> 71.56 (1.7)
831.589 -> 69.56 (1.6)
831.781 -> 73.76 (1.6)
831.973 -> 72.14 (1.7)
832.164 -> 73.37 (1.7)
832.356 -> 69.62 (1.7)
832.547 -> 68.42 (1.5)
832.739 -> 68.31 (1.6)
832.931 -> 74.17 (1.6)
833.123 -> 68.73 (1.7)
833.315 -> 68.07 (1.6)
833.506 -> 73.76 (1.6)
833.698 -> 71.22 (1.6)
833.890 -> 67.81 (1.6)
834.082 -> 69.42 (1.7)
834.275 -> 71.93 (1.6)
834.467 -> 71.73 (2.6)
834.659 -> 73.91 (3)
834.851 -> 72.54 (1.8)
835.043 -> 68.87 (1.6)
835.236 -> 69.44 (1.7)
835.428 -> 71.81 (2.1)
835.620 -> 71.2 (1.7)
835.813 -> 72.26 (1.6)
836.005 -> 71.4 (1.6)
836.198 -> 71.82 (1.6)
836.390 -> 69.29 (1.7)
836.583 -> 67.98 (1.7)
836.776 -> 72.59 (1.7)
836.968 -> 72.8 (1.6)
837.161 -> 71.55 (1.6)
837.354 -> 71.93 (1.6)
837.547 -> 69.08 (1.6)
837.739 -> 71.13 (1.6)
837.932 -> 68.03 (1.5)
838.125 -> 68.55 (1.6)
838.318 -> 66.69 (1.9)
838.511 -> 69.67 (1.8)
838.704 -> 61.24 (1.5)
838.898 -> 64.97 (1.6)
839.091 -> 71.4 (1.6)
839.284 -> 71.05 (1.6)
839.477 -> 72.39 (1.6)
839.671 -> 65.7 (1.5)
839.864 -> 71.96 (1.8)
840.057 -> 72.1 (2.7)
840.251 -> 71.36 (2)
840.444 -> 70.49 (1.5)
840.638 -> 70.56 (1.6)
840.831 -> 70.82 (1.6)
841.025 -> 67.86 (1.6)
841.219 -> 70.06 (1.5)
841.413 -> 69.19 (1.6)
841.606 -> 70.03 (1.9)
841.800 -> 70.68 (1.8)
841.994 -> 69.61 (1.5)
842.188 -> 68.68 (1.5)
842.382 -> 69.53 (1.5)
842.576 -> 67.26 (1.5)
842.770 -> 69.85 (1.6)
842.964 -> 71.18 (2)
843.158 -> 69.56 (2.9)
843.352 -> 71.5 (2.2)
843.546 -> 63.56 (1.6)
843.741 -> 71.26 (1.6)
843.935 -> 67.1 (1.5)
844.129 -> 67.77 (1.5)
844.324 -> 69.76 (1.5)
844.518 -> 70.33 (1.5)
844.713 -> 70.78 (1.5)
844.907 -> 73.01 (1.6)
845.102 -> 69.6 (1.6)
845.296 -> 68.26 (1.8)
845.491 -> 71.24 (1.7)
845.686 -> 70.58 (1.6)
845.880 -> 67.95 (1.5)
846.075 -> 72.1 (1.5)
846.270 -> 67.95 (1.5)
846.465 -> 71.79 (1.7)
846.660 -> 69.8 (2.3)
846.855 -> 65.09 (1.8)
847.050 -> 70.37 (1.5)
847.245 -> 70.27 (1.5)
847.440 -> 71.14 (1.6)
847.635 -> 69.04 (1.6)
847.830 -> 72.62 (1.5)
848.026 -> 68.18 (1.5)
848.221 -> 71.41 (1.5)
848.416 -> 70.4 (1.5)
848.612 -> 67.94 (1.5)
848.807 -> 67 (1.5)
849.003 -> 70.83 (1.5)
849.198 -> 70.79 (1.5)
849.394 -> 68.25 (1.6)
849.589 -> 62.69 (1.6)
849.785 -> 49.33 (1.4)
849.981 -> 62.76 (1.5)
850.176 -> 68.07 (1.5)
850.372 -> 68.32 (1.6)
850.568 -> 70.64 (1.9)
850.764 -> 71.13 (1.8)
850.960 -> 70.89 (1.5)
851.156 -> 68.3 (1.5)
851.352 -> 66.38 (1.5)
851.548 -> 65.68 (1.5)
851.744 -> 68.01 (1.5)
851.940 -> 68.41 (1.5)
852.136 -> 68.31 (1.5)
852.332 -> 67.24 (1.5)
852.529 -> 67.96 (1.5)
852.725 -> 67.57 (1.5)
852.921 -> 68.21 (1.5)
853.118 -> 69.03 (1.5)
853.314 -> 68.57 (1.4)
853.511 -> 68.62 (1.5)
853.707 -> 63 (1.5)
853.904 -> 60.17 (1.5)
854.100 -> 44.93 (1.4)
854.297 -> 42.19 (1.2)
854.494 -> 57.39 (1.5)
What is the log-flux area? 2.5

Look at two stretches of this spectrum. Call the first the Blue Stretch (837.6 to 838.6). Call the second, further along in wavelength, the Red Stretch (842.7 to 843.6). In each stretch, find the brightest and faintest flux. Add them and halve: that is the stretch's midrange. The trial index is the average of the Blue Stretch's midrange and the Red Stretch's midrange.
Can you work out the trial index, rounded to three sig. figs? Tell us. 68.2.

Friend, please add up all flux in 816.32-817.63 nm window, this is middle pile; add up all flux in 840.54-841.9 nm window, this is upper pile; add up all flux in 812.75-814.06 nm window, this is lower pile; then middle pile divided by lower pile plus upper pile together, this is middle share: 0.517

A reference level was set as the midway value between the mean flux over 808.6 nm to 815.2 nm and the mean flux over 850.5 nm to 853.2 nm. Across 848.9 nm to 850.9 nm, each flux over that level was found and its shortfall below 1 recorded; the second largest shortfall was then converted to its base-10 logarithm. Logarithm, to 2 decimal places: -0.95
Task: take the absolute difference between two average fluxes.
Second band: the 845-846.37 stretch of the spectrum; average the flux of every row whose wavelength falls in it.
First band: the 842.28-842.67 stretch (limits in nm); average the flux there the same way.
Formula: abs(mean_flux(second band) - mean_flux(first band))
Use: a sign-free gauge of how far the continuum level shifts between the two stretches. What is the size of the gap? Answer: 1.3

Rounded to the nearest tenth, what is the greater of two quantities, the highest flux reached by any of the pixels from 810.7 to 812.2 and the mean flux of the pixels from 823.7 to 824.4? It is 75.9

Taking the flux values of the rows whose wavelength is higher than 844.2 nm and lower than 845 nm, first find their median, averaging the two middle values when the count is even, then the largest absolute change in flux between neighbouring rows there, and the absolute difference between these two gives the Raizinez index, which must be 68.3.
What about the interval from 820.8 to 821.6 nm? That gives 66.6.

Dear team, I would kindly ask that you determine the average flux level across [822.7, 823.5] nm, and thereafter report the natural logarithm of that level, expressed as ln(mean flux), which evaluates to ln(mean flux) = 4.274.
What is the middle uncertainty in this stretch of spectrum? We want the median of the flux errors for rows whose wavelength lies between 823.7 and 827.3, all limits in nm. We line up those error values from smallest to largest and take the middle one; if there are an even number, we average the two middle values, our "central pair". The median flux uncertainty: 1.70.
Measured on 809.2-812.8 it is 1.70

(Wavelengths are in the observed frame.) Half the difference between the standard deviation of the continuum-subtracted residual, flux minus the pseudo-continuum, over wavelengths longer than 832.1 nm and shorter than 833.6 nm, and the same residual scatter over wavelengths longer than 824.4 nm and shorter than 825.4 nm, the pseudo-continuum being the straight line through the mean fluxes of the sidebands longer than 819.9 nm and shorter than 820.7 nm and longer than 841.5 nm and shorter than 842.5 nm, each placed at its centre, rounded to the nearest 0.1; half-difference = 0.7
